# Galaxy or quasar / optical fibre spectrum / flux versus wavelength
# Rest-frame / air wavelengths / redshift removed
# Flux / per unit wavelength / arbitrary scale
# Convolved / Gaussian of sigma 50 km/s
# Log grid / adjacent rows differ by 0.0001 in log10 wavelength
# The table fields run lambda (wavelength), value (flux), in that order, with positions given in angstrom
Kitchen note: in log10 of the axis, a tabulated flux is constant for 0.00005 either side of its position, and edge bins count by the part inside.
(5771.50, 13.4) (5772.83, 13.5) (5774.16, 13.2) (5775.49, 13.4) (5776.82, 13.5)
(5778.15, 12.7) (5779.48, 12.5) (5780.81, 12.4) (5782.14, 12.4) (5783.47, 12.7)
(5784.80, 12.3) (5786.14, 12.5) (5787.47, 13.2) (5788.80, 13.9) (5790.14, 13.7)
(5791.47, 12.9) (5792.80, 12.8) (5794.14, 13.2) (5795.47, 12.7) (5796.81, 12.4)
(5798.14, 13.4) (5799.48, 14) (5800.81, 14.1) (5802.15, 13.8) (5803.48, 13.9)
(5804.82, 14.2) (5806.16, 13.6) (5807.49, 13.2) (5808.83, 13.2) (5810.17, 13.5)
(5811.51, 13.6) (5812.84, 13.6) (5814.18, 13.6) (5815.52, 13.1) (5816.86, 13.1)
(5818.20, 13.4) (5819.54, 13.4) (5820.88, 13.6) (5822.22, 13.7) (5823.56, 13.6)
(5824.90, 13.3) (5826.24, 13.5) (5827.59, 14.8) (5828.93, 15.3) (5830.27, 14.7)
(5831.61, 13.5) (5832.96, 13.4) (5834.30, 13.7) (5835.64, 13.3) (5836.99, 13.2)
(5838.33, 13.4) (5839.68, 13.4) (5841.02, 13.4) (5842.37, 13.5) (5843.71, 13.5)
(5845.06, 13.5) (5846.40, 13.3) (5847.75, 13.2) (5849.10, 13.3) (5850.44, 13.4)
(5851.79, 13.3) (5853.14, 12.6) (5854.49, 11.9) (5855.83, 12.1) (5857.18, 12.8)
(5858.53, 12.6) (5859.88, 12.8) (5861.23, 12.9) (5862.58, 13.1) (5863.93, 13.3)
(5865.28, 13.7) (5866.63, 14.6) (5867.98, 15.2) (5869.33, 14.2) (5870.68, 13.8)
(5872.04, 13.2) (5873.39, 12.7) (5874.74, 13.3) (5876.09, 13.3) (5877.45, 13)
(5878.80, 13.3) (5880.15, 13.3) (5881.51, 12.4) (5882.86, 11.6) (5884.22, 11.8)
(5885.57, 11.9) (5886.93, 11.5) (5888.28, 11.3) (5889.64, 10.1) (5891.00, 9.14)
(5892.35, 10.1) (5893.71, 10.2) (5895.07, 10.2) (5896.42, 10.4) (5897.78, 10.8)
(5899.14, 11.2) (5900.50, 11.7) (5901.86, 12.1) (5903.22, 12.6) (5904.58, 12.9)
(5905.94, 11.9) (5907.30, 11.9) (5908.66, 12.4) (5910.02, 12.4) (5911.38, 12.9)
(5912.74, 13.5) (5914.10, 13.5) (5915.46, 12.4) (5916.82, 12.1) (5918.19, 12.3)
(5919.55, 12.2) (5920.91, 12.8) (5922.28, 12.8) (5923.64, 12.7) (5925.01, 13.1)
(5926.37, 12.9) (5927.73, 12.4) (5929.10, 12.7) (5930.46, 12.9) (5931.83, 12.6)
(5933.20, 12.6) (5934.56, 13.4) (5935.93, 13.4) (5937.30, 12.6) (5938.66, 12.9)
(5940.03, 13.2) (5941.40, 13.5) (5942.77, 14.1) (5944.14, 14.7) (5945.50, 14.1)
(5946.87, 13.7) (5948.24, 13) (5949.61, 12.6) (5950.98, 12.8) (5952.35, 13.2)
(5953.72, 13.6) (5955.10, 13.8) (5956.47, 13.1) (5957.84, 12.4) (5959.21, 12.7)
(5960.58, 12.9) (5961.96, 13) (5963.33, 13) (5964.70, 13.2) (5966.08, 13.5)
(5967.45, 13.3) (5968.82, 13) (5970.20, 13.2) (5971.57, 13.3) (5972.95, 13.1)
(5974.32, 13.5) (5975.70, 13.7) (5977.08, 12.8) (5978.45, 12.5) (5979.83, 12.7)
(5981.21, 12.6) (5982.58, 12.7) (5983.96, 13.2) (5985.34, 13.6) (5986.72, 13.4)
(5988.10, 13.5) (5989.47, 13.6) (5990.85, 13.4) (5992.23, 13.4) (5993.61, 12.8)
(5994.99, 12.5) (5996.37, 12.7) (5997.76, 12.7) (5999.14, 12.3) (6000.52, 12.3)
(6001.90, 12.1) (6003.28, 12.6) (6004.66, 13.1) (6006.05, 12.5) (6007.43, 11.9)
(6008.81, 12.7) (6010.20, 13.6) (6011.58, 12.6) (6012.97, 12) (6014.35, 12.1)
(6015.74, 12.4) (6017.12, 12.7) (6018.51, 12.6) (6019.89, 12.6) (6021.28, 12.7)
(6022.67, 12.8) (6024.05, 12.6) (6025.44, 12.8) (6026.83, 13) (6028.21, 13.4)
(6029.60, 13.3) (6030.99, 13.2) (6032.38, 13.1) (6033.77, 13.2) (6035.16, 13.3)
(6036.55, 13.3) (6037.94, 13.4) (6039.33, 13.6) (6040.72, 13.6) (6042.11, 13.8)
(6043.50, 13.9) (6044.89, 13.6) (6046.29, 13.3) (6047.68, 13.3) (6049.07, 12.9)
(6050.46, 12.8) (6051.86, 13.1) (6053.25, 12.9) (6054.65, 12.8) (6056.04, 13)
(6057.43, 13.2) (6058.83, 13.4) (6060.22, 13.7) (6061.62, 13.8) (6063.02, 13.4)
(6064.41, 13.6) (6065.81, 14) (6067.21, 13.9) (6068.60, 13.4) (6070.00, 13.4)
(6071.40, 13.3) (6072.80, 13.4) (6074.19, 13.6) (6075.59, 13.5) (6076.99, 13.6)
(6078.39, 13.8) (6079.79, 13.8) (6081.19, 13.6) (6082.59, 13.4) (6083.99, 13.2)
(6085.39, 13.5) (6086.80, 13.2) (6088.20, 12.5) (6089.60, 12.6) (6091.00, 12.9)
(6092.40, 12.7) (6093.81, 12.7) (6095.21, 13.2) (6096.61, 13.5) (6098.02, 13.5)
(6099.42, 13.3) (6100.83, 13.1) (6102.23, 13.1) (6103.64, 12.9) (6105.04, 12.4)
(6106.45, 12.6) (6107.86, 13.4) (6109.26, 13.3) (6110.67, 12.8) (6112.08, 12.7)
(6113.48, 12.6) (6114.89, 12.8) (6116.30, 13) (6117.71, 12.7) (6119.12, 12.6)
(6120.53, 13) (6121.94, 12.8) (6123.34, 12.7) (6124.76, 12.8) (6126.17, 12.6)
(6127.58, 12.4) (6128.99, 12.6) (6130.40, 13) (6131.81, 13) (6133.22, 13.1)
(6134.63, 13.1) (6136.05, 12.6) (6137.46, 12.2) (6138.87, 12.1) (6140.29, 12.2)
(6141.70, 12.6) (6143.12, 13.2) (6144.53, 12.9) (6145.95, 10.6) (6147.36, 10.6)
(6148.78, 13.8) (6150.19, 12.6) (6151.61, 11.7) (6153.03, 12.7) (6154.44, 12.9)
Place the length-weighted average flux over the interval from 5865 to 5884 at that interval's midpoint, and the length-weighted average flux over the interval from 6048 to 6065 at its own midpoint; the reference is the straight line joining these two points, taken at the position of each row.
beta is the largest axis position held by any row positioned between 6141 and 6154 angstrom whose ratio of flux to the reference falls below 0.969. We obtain 6153.03 angstrom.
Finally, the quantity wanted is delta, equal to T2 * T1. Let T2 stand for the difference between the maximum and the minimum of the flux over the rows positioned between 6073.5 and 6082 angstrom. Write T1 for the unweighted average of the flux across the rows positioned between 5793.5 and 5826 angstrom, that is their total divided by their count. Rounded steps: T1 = 13.5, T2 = 0.3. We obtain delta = 4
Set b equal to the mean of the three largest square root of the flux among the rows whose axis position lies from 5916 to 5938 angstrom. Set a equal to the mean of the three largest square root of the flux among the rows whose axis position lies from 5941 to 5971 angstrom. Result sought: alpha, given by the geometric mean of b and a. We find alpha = 3.71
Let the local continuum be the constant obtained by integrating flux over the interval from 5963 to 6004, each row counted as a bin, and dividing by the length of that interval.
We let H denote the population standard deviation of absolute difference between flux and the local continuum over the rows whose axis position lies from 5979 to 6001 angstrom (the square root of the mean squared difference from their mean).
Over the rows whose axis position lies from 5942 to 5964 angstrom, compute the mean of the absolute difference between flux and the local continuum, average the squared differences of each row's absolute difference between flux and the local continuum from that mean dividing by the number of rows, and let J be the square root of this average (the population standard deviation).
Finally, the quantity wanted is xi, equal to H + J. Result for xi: 0.6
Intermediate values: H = 0.16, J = 0.47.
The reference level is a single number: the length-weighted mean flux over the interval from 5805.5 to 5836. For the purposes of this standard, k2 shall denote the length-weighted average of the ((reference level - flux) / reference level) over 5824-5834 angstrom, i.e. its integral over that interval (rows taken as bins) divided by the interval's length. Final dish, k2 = -0.03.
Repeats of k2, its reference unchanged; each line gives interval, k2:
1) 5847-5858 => 0.06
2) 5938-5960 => 0.02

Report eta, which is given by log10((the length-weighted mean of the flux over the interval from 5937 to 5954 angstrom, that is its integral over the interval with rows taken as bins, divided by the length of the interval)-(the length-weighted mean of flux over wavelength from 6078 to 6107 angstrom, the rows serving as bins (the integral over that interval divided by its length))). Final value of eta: -0.54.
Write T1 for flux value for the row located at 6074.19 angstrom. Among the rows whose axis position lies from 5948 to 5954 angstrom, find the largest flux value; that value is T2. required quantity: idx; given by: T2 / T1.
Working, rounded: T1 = 13.6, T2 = 13.6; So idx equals 1.00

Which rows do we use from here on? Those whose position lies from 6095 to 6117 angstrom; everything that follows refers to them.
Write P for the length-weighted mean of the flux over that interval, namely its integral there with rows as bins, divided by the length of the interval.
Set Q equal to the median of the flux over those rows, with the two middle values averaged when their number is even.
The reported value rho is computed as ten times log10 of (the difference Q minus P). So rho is -13.7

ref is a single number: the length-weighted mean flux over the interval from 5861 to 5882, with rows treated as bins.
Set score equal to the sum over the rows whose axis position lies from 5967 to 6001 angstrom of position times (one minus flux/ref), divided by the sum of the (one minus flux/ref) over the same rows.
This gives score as 5987.6 angstrom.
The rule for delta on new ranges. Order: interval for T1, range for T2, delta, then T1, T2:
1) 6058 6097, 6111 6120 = 5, 13.4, 0.4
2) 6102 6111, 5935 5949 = 27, 12.9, 2.1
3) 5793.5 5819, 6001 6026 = 23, 13.5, 1.7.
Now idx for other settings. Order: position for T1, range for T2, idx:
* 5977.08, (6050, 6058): 1.03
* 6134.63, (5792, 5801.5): 1.08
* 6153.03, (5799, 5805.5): 1.12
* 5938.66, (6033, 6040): 1.05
